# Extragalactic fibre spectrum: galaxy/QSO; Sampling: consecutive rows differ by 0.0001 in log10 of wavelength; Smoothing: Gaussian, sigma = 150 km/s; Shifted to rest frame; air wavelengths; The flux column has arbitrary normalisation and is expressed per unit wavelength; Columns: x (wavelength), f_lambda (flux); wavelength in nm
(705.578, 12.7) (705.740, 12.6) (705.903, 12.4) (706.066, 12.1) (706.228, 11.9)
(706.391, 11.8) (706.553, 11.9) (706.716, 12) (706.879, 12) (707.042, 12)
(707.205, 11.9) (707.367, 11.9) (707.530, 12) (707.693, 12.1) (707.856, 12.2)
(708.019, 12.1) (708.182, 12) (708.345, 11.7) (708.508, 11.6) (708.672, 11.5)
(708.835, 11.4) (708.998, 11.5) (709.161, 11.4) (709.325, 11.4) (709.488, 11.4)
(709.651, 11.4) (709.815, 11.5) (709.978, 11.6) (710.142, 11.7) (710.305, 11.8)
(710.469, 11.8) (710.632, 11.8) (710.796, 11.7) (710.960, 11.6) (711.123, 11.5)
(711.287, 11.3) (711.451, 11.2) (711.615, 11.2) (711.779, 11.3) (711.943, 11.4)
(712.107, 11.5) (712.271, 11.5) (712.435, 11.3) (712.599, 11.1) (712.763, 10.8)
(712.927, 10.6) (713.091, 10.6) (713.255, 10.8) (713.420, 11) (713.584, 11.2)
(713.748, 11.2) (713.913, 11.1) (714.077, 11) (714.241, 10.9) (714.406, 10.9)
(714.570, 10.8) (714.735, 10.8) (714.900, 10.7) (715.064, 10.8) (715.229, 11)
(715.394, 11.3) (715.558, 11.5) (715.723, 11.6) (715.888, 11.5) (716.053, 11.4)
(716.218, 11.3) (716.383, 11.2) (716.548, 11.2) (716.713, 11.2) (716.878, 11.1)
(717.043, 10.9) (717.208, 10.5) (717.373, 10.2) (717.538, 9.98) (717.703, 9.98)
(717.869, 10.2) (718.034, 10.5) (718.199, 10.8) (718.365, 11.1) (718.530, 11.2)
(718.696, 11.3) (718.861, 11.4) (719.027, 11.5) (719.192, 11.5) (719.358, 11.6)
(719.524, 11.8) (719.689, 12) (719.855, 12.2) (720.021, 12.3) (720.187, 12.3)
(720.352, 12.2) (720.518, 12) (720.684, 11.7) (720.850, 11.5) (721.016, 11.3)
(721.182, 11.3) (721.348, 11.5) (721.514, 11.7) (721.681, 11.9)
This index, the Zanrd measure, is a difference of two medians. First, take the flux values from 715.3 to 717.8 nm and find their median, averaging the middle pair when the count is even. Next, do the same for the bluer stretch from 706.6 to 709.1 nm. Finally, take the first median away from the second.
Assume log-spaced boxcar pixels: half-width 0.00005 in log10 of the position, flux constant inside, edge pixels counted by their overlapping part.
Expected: 0.8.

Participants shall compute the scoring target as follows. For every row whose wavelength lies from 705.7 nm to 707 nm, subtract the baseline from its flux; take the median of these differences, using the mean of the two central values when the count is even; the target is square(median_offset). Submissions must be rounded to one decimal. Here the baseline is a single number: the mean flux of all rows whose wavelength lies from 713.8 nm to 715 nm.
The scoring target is 1.2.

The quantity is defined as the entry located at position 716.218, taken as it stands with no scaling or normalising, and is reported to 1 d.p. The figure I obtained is 11.3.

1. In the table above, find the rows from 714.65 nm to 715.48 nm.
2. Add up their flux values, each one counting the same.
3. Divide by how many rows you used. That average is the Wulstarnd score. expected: 10.9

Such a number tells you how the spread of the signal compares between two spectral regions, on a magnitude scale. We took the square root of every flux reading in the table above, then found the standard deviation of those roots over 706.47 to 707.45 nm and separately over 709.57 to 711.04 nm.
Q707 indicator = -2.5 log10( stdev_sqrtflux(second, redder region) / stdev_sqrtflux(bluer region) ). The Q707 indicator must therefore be -1.1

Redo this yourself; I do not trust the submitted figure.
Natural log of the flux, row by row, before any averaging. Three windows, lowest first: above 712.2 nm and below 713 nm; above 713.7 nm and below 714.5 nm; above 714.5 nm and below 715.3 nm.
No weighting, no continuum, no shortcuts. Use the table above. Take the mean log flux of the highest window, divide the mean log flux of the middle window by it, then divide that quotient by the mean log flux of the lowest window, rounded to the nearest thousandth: 0.419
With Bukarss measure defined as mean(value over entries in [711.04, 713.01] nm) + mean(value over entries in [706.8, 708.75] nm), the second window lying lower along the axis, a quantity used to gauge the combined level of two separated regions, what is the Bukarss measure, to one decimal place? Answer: 23.1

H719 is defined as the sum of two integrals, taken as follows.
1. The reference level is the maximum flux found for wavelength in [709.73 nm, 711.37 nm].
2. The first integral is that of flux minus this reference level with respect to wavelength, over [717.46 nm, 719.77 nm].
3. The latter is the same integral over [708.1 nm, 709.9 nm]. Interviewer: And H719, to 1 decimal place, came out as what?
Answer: -2.2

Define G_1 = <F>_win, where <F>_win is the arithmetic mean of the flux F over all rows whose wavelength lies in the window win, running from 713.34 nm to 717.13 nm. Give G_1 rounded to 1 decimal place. 11.1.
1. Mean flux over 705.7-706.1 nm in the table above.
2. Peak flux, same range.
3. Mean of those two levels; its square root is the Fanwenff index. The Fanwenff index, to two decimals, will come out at 3.53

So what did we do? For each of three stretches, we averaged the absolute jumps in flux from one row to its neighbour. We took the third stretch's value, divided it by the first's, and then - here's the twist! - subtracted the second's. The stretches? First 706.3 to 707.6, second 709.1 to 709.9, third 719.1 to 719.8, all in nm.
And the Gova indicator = 2.9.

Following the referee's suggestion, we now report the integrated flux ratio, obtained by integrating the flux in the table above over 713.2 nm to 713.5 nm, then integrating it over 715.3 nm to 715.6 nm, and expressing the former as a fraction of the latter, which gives 1.0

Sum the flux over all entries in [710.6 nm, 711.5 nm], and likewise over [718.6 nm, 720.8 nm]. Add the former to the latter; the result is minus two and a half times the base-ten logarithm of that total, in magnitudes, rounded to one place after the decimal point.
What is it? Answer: -5.9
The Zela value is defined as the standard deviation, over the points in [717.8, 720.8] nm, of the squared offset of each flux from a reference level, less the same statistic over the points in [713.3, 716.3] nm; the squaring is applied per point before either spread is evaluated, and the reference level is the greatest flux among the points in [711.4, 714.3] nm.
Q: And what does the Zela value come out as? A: 0.23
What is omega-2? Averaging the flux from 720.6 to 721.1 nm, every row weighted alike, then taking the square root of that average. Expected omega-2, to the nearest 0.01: 3.39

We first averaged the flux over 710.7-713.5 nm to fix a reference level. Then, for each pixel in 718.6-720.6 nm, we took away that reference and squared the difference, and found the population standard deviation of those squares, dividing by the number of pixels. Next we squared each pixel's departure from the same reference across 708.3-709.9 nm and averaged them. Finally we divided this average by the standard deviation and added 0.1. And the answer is 0.29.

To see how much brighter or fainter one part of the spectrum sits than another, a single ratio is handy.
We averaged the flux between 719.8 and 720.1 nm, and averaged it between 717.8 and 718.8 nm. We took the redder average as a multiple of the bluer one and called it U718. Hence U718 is 1.13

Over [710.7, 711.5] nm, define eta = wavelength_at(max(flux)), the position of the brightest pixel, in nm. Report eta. 710.796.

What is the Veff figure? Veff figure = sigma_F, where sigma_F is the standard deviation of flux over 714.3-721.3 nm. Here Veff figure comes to 0.6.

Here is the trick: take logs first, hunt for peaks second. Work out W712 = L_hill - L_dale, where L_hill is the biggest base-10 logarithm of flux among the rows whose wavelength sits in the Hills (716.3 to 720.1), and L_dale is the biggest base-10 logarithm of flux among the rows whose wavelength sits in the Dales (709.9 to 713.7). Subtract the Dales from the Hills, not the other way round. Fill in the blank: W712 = 0.018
